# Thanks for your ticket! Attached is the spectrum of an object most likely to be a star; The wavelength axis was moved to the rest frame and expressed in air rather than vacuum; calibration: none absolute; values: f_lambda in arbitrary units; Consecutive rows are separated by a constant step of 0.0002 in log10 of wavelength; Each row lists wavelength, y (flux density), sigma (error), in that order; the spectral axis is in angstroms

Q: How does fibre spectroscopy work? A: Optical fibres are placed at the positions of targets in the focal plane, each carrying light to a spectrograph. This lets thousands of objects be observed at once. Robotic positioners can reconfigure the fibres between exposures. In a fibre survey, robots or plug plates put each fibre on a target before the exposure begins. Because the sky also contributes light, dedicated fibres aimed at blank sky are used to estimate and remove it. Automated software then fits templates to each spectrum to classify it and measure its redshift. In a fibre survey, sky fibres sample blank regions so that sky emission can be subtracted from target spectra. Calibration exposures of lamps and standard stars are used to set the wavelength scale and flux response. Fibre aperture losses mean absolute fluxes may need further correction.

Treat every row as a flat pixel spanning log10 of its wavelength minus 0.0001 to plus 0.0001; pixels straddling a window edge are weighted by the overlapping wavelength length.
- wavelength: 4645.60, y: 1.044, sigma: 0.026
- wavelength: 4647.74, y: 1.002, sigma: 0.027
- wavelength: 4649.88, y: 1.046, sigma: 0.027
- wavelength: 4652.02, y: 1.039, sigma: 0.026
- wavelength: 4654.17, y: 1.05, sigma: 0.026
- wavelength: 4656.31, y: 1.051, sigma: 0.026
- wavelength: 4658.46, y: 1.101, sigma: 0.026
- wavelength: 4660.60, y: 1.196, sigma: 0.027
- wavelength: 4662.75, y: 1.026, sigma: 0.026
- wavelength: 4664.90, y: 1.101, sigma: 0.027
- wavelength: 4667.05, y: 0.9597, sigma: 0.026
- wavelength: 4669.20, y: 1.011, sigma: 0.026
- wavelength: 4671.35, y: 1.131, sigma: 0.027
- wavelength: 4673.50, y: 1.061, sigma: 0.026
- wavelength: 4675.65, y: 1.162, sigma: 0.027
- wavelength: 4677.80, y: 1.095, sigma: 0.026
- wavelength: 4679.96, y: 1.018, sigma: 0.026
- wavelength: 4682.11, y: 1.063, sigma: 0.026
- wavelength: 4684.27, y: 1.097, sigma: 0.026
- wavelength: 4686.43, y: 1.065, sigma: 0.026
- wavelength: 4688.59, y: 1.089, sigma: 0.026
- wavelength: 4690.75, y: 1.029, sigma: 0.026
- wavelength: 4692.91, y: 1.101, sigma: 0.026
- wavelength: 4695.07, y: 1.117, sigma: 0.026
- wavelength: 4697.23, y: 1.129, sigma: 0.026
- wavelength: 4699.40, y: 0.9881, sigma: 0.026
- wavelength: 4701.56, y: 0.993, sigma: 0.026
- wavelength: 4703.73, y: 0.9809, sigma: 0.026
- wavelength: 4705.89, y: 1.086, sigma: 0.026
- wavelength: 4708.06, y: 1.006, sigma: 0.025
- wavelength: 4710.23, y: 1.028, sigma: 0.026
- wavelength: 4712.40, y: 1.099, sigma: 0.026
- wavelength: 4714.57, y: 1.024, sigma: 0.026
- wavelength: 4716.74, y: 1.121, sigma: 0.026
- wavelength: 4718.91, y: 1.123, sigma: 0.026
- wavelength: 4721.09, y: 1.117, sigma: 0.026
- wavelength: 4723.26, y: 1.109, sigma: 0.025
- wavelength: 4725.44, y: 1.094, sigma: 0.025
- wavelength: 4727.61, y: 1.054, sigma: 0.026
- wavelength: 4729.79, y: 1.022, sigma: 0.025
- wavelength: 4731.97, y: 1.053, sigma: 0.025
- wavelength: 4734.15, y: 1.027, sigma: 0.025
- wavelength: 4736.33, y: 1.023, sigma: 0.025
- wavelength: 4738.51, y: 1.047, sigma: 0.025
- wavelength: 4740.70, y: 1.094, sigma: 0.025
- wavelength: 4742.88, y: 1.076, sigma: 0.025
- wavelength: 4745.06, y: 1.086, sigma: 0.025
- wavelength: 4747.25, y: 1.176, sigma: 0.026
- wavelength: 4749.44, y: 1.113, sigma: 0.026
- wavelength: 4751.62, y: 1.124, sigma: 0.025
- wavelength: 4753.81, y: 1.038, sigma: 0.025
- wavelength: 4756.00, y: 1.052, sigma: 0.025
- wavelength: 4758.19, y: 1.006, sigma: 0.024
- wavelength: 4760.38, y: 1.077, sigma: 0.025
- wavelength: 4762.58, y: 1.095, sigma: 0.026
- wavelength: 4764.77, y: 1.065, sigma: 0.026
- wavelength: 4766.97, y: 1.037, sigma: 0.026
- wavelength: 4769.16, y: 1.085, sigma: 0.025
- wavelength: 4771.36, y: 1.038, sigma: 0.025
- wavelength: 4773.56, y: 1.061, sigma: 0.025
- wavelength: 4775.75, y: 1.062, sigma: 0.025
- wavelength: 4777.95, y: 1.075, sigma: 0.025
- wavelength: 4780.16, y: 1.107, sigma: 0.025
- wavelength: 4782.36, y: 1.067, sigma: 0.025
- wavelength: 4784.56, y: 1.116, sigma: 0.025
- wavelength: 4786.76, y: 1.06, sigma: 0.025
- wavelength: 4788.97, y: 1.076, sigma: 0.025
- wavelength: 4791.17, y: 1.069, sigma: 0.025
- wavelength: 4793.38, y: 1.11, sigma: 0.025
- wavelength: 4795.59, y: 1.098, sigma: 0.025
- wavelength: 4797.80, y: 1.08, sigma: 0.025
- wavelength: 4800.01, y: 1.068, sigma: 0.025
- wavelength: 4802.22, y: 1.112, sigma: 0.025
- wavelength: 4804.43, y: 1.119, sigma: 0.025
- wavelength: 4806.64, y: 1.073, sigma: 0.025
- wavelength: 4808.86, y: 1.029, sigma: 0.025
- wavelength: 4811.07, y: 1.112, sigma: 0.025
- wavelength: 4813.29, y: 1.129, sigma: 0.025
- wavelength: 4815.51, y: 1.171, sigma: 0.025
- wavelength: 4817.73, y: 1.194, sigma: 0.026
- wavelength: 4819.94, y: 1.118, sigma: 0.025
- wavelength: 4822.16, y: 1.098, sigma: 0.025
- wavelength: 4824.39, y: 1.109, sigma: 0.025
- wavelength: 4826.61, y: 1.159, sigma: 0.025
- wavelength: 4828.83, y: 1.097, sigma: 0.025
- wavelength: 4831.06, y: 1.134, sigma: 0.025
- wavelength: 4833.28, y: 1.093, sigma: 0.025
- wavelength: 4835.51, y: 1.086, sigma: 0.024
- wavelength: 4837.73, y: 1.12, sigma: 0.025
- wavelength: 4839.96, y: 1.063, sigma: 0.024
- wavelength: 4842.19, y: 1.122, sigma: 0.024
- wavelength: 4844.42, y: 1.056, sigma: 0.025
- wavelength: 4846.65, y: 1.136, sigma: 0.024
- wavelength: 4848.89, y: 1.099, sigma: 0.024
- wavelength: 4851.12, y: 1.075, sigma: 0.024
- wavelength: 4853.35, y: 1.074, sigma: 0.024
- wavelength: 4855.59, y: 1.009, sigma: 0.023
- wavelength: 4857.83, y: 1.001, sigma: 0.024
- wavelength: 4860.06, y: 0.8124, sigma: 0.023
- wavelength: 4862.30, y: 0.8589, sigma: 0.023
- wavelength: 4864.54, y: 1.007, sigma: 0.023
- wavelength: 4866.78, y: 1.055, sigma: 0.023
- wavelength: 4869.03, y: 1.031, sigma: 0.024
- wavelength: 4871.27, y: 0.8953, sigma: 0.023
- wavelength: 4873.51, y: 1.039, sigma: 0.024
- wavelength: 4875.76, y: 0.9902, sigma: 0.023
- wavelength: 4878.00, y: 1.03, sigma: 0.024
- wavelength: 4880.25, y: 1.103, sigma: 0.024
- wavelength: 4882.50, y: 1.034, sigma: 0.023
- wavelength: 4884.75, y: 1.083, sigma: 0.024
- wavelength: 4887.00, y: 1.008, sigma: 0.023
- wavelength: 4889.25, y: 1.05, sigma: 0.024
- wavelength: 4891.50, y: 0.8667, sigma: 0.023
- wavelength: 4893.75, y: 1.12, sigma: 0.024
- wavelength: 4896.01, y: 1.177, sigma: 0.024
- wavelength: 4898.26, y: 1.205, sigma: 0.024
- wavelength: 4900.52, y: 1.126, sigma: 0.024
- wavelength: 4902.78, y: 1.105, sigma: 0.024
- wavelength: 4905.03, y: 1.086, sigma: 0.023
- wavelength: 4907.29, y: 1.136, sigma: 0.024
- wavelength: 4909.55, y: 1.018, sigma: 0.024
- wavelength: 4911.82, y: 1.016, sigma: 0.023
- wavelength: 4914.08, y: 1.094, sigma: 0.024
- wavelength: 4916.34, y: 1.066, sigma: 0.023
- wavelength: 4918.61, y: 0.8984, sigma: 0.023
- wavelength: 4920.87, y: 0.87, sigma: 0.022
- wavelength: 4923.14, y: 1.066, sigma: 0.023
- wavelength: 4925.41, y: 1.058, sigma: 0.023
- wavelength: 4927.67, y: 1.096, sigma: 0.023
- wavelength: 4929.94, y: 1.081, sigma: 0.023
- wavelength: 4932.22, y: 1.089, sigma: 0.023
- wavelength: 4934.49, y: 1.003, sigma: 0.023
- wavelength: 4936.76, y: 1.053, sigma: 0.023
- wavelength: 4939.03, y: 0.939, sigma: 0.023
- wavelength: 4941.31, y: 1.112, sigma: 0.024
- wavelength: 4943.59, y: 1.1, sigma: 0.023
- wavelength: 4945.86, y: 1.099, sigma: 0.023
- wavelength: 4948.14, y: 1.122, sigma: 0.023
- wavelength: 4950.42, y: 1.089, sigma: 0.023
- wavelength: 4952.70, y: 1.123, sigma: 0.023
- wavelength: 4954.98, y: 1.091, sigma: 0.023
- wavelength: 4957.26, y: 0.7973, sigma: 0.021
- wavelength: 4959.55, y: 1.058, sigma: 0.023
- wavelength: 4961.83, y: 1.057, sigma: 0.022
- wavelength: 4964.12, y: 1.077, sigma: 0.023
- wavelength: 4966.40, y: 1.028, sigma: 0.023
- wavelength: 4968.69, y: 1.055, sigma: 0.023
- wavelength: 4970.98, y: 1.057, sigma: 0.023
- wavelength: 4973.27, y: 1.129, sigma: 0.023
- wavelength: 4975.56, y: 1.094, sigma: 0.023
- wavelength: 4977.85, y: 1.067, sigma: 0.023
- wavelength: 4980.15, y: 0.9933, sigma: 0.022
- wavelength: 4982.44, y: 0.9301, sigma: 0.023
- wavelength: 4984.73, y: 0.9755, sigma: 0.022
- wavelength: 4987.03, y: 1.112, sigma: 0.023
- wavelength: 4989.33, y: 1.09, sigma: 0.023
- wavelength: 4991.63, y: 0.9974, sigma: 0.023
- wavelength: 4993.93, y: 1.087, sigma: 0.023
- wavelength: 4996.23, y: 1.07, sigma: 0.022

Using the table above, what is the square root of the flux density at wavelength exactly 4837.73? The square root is 1.058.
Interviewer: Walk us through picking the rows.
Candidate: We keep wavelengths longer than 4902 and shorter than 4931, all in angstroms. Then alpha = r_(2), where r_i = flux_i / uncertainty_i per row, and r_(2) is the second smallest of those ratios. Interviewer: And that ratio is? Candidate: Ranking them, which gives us 40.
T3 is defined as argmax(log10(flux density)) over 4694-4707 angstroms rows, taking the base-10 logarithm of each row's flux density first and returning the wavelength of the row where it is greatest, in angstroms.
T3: 4697.23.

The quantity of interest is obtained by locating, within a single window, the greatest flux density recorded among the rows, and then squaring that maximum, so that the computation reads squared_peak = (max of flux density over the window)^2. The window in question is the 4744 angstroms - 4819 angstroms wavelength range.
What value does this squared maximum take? 1.43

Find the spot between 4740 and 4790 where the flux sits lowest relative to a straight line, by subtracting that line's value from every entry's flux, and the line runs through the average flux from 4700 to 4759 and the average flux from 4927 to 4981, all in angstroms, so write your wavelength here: 4758.19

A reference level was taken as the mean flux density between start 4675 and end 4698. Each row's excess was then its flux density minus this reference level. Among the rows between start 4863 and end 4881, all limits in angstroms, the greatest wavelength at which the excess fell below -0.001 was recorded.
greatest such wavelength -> 4878.00 angstroms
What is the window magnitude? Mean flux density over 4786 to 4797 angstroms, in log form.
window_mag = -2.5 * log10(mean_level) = -0.086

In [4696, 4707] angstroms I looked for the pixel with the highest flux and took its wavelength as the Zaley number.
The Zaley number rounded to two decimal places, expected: 4697.23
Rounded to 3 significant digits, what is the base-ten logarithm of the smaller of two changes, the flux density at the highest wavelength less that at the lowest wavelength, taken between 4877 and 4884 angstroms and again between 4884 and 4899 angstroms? -2.40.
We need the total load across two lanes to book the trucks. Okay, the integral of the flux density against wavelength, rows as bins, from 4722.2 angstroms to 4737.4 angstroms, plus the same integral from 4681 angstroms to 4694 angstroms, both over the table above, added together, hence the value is 30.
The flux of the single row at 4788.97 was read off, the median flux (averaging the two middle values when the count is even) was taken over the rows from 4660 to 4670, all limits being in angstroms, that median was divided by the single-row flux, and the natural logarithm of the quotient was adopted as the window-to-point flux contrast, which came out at -0.048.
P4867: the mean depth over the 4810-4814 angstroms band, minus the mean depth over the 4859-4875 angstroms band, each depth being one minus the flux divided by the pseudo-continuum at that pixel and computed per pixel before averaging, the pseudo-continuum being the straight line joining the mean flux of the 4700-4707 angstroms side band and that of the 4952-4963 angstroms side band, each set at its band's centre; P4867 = -0.16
